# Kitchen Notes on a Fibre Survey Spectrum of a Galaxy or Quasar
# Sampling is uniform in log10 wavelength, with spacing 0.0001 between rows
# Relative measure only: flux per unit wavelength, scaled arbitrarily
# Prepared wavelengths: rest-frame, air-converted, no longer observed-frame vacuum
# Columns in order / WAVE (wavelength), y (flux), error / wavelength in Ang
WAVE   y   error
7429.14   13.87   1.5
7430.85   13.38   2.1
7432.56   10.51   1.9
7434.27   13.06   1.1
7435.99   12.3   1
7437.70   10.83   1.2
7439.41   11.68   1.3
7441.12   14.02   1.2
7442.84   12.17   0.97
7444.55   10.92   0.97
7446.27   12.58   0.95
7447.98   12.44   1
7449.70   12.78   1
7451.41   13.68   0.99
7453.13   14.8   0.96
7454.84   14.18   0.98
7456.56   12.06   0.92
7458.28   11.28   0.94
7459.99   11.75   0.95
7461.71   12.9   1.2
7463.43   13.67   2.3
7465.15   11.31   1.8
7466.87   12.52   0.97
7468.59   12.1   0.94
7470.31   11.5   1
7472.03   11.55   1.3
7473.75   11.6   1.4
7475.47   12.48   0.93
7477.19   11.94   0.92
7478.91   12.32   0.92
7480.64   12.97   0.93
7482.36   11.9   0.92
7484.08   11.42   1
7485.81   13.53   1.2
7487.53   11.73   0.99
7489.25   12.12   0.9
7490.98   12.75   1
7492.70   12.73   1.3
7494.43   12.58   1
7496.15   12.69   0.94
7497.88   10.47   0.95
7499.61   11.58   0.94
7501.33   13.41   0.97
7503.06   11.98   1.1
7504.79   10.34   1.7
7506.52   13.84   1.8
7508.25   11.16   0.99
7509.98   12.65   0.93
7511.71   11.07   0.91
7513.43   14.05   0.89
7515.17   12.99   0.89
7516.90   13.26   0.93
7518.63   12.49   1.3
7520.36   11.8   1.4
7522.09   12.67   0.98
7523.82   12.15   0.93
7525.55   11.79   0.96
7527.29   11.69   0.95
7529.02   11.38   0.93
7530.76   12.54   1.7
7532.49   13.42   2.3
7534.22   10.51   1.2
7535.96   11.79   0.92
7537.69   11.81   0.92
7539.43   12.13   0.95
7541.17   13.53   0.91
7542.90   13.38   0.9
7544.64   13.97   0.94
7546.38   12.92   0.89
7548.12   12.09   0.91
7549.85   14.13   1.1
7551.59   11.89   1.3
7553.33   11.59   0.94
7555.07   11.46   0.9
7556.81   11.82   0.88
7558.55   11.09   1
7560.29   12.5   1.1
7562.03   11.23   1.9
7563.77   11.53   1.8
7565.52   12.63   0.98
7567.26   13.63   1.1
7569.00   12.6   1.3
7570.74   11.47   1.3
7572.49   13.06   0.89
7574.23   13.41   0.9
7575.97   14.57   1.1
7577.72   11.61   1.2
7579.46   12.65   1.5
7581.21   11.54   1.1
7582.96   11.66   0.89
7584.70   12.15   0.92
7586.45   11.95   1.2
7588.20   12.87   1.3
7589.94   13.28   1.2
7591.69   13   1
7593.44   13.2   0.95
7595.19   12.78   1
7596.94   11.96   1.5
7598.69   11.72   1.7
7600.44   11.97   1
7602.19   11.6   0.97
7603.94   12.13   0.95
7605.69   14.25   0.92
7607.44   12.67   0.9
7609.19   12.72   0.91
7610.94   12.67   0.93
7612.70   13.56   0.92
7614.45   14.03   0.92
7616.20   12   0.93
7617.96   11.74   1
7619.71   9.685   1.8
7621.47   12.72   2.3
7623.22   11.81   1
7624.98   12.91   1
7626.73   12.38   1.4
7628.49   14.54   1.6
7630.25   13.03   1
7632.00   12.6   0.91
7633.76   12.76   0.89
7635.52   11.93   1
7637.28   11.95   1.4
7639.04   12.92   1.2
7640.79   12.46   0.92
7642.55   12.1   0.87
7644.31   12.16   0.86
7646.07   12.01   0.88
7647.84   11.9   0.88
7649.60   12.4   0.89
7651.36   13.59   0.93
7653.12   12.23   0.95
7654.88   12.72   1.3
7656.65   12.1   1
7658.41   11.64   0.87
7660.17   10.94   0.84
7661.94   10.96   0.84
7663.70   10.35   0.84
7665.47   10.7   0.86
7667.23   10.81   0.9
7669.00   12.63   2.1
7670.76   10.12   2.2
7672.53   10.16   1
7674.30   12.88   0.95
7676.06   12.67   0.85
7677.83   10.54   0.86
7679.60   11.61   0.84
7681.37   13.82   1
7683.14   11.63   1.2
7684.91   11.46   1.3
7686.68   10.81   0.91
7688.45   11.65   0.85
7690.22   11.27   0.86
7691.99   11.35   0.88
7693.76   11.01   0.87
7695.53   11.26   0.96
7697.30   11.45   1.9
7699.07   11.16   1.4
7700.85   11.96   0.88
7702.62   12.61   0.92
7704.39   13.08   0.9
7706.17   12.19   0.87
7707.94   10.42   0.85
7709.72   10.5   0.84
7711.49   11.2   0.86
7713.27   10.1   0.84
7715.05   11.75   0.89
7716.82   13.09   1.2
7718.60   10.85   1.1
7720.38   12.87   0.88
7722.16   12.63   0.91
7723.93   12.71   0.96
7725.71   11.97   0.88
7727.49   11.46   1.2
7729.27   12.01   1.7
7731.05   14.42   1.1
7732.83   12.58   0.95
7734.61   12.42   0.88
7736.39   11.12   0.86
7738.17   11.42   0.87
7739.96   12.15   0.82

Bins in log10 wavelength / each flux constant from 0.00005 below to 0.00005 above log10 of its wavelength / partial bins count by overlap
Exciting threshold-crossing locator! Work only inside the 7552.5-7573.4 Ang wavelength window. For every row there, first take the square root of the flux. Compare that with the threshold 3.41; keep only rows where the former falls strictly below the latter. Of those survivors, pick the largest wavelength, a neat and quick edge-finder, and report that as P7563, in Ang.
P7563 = 7570.74 Ang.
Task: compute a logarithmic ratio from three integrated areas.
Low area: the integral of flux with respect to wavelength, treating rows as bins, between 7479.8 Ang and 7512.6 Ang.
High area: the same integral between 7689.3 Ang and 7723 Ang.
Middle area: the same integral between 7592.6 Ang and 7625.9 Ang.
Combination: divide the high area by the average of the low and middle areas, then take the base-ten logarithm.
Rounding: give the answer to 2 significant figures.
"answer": -0.016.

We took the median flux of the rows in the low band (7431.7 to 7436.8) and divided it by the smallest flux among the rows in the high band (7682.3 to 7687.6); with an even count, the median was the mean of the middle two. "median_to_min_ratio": 1.14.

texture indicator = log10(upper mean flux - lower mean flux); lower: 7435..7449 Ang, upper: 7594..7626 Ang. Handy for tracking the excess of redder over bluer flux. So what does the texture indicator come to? -0.57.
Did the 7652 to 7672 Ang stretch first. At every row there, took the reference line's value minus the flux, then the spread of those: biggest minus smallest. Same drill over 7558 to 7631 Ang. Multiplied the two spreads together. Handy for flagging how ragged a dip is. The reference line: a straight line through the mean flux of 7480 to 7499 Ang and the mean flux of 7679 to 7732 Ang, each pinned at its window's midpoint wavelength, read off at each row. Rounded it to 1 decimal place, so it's 12.5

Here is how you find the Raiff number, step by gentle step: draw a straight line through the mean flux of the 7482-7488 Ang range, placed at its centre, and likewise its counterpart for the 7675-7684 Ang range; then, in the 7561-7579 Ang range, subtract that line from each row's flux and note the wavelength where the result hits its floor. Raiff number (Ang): 7562.03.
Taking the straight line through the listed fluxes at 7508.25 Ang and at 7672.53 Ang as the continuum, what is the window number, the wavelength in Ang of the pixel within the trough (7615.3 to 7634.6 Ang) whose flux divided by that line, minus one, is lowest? 7619.71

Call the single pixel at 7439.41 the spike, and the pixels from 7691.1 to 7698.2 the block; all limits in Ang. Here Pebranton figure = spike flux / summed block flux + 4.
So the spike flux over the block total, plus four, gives 4.26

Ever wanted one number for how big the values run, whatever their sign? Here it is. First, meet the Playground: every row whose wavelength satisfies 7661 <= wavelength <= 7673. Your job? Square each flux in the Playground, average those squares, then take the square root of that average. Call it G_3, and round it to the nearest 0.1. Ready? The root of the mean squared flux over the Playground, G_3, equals 10.8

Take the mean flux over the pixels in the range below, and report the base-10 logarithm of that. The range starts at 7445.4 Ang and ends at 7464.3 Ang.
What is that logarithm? 1.11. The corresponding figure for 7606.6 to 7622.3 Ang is 1.09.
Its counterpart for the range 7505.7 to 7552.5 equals 1.10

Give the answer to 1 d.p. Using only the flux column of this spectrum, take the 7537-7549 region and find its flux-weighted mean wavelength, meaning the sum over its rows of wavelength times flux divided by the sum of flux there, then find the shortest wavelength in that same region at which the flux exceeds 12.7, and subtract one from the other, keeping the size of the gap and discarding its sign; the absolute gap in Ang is 1.8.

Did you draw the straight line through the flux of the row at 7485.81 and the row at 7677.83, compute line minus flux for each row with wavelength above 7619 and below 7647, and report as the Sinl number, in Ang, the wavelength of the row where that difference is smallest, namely 7628.49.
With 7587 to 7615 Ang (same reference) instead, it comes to 7605.69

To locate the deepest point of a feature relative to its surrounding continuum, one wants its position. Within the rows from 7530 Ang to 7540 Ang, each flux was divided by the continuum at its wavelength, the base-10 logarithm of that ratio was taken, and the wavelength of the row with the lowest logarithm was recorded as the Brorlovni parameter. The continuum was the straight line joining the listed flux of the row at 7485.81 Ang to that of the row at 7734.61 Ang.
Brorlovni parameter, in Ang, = 7534.22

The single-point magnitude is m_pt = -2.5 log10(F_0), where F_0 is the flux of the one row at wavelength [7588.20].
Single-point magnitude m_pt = -2.77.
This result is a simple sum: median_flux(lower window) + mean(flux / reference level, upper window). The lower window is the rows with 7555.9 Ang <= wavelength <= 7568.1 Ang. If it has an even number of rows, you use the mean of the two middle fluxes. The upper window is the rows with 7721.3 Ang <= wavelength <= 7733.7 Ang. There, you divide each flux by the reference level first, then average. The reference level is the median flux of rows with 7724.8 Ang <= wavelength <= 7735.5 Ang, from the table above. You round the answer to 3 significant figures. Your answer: 12.8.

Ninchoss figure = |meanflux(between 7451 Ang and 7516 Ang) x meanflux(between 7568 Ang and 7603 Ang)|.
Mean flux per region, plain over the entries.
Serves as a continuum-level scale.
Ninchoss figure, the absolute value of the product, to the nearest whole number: 154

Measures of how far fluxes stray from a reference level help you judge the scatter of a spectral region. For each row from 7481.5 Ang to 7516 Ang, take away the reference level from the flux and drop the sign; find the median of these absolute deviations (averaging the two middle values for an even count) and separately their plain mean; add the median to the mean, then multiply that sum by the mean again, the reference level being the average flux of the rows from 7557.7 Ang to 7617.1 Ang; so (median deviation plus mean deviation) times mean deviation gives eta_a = 1.5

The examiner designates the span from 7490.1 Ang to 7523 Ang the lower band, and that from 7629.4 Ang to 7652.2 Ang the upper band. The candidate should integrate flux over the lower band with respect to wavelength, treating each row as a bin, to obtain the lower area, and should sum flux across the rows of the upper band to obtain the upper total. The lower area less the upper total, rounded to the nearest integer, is 244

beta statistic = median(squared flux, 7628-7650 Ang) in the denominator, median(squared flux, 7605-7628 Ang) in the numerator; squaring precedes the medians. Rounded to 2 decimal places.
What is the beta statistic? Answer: 1.04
